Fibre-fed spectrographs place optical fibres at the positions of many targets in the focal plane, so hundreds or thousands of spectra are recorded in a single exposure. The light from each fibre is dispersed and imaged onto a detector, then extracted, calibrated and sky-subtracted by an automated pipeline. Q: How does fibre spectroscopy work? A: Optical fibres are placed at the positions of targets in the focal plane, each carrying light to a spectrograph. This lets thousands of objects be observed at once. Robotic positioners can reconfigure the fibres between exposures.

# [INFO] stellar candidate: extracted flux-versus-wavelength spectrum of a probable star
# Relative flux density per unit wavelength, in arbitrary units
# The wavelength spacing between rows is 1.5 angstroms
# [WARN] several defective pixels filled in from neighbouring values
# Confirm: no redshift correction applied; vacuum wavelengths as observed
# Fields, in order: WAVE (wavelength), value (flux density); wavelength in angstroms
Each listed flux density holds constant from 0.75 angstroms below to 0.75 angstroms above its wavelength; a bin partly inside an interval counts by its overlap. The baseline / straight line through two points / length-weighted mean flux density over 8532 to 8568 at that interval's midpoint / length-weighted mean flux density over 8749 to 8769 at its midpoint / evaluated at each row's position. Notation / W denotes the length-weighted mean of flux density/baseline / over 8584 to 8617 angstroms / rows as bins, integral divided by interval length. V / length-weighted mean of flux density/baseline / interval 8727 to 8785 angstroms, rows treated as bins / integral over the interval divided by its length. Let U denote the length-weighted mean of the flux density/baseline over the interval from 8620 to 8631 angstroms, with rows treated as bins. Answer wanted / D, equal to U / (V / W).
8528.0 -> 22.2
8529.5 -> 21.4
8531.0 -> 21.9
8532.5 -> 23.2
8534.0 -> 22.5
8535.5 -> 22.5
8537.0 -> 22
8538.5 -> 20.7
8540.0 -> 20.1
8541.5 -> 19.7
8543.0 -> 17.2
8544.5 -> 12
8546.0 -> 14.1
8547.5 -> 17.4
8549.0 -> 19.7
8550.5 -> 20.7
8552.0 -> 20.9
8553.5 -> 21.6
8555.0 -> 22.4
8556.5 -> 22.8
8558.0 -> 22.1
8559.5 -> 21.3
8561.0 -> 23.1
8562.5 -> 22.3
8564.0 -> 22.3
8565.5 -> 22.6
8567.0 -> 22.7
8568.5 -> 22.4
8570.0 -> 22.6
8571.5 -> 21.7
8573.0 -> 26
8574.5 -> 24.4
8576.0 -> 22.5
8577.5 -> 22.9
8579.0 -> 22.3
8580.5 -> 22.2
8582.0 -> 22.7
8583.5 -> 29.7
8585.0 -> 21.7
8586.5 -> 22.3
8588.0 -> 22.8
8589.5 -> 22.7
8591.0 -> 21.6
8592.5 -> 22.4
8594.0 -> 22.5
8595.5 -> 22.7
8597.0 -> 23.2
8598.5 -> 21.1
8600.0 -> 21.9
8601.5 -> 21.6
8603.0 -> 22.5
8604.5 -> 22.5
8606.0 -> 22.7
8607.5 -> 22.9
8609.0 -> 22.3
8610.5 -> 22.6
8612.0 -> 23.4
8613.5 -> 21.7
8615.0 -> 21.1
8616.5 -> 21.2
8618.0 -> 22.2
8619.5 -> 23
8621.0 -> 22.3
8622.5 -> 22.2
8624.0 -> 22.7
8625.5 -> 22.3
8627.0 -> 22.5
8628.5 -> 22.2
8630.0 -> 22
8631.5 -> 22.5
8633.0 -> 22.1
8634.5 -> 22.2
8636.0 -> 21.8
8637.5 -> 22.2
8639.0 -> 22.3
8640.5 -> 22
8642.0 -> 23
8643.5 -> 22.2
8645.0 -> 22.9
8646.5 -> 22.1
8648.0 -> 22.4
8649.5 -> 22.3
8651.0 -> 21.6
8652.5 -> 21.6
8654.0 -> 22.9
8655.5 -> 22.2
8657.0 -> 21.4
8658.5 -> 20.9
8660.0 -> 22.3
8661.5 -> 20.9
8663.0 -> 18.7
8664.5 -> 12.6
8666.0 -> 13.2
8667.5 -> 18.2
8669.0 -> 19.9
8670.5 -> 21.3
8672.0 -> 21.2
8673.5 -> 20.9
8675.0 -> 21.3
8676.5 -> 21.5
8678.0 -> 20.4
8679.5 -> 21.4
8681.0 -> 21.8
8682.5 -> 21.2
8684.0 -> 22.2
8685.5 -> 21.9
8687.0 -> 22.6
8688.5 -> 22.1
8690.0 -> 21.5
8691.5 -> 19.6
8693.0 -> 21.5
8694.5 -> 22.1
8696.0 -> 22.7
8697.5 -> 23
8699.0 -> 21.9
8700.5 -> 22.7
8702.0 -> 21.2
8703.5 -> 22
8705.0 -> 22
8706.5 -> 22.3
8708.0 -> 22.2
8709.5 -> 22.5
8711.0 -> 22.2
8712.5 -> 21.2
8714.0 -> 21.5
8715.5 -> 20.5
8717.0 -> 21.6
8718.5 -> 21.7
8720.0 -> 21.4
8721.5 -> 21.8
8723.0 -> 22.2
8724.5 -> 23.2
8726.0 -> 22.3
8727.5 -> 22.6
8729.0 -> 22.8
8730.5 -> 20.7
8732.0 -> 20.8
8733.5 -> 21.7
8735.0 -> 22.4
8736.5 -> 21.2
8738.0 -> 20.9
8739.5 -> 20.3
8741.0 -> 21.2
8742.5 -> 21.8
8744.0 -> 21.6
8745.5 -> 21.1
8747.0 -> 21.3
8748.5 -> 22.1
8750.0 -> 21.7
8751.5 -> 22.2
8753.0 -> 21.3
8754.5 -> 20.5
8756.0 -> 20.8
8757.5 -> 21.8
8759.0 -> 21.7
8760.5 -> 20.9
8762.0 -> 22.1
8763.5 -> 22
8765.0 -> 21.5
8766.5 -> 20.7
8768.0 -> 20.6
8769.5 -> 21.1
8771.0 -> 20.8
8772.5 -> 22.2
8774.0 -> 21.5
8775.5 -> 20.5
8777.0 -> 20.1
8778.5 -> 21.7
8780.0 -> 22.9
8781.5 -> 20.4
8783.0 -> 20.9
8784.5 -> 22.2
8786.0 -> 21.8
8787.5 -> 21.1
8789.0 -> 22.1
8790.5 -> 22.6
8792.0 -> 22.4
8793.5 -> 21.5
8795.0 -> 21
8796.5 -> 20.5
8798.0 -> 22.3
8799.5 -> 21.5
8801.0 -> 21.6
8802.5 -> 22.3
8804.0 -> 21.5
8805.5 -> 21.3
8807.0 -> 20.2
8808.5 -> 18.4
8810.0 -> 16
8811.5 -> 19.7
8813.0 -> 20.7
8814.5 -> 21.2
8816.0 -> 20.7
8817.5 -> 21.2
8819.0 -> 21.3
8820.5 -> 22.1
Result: 1.14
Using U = 1.07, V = 1.00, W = 1.07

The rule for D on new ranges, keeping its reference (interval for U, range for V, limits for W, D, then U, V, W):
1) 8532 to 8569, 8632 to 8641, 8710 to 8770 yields 0.96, 1.00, 1.06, 1.01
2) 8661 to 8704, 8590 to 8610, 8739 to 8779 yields 0.91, 0.98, 1.07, 1.00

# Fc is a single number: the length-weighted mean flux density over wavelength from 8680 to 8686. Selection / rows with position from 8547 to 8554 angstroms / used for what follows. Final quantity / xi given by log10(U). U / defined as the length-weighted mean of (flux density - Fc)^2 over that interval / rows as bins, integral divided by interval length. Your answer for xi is 0.7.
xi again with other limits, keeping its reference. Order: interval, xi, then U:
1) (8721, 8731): -0.1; 0.8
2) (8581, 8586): 1.3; 19.2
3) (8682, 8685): -0.6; 0.2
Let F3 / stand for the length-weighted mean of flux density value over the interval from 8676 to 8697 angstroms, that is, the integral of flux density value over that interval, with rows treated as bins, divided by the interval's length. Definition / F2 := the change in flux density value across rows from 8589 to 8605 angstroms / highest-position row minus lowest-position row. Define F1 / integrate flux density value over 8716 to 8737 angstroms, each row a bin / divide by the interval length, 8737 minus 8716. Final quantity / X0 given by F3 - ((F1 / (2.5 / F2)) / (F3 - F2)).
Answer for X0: 21.7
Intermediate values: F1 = 21.9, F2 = -0.2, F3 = 21.6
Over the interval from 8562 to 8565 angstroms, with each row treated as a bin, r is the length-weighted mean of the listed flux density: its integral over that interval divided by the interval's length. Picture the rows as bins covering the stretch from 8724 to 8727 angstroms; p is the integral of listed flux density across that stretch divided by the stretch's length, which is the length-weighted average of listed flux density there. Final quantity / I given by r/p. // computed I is 0.98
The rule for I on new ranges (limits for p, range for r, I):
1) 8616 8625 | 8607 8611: 1.01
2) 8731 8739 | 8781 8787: 1.00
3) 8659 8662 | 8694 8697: 1.04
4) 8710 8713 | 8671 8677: 0.97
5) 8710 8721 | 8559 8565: 1.04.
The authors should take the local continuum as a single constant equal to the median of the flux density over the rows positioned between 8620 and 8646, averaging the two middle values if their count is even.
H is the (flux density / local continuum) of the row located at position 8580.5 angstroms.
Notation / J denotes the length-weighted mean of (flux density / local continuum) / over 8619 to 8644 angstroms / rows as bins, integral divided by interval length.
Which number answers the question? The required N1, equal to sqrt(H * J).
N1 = 1.003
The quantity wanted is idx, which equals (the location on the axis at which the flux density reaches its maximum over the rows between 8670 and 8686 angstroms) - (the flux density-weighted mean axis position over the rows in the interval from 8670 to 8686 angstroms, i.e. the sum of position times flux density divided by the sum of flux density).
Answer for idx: 5.9 angstroms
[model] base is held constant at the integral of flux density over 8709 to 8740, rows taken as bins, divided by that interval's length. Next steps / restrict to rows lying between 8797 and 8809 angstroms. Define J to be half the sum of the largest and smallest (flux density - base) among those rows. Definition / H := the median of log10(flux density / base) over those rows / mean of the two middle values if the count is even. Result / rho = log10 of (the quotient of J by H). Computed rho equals 2.5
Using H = -0.0039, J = -1.35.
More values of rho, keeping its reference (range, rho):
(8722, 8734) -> 1.4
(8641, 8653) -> 1.7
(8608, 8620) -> 1.7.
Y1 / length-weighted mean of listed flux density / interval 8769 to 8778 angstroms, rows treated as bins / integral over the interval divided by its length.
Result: 21.05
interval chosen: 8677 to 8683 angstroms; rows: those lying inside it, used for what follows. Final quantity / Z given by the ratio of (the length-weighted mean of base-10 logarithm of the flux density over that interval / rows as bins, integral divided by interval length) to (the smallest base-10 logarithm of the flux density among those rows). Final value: 1.01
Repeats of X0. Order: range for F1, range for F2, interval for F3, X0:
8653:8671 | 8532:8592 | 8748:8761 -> 22.0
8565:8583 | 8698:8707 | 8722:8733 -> 21.9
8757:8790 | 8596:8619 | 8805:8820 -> 20.5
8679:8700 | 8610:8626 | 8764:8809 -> 21.4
